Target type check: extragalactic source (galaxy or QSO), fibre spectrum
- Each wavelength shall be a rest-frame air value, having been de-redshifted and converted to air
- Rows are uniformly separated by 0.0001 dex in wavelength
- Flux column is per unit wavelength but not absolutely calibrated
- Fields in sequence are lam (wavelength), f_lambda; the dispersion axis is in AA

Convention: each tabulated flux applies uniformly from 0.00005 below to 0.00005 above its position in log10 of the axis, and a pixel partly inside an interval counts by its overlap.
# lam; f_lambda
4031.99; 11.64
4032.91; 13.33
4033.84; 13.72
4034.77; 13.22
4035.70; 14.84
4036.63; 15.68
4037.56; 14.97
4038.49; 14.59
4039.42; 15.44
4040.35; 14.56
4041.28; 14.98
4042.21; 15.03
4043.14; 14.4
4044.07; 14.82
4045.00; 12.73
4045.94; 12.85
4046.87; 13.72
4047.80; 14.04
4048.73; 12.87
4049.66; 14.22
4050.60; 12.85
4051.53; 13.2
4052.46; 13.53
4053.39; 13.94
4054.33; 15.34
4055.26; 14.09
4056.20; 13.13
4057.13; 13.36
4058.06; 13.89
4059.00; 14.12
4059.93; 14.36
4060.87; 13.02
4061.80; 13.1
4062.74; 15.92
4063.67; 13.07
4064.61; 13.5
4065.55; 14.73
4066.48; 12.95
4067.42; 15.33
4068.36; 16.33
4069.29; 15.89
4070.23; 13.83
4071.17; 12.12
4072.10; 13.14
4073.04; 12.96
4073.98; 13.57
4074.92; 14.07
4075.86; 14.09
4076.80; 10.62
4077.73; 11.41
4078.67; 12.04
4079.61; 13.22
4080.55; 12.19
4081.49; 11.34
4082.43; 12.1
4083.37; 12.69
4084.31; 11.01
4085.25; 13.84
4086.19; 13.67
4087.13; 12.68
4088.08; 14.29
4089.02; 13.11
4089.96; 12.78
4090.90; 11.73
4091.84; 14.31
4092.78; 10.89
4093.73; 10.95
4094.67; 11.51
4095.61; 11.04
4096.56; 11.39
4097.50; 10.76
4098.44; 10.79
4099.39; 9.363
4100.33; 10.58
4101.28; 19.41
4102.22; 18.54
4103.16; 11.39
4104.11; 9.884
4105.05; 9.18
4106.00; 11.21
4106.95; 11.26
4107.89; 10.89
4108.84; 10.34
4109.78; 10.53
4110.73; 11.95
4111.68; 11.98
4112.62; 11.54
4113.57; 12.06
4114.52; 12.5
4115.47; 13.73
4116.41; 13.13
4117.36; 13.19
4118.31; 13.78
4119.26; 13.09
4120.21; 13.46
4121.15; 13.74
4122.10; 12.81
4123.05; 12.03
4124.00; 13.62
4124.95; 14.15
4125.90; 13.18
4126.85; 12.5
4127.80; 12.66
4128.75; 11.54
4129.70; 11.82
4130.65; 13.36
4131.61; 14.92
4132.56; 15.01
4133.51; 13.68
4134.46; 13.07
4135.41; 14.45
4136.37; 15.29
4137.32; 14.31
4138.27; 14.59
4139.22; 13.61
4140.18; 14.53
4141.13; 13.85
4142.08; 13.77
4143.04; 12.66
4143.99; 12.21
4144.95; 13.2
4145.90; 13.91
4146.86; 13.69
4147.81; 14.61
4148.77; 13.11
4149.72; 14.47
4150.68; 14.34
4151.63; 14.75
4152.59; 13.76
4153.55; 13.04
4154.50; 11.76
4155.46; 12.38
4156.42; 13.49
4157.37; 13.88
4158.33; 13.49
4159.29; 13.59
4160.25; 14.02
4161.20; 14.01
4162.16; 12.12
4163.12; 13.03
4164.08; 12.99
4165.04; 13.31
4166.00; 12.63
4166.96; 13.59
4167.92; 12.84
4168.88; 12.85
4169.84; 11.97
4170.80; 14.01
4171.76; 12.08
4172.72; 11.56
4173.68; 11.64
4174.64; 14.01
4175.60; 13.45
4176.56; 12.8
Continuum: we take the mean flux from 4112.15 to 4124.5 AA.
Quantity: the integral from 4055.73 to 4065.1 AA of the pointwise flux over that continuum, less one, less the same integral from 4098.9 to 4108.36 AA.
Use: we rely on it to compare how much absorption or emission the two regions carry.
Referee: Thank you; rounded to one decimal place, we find 1.1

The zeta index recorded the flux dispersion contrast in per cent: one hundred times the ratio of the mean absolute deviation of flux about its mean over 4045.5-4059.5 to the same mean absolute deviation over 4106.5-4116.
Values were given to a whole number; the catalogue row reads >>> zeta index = 69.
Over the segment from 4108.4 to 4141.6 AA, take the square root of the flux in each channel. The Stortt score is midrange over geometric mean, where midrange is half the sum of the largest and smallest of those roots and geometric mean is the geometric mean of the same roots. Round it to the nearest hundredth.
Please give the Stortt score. 0.98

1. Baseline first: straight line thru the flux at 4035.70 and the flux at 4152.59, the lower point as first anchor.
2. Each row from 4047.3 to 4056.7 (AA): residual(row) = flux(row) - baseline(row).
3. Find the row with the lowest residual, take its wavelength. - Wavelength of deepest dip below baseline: 4050.60 AA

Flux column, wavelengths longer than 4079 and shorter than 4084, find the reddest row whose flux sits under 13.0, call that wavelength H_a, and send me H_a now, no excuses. 4083.37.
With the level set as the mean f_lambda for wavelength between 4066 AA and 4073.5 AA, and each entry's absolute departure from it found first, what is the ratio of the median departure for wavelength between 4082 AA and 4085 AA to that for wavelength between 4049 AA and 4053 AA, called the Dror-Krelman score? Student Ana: 2.8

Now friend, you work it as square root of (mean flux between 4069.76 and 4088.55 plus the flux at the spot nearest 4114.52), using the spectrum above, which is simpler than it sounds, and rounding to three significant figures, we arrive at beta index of 5.02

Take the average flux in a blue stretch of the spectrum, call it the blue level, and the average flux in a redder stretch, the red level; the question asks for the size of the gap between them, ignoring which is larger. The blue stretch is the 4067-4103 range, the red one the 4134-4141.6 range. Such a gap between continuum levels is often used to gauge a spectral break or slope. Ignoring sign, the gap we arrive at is 1.3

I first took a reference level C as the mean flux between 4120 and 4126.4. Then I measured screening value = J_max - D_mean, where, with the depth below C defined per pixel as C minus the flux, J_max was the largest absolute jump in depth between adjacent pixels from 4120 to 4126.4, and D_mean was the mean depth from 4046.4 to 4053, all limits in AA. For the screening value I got 1.80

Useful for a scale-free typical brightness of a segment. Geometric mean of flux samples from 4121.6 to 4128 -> 13.0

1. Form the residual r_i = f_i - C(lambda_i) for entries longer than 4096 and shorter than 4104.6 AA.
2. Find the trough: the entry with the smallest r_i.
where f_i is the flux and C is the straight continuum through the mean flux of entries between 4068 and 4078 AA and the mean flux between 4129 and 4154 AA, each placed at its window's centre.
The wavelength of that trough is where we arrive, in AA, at 4099.39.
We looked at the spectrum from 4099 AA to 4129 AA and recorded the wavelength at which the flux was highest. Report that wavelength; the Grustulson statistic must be 4101.28 AA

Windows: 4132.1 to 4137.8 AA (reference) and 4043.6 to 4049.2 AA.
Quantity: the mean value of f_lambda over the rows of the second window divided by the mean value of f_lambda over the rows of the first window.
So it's 0.94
